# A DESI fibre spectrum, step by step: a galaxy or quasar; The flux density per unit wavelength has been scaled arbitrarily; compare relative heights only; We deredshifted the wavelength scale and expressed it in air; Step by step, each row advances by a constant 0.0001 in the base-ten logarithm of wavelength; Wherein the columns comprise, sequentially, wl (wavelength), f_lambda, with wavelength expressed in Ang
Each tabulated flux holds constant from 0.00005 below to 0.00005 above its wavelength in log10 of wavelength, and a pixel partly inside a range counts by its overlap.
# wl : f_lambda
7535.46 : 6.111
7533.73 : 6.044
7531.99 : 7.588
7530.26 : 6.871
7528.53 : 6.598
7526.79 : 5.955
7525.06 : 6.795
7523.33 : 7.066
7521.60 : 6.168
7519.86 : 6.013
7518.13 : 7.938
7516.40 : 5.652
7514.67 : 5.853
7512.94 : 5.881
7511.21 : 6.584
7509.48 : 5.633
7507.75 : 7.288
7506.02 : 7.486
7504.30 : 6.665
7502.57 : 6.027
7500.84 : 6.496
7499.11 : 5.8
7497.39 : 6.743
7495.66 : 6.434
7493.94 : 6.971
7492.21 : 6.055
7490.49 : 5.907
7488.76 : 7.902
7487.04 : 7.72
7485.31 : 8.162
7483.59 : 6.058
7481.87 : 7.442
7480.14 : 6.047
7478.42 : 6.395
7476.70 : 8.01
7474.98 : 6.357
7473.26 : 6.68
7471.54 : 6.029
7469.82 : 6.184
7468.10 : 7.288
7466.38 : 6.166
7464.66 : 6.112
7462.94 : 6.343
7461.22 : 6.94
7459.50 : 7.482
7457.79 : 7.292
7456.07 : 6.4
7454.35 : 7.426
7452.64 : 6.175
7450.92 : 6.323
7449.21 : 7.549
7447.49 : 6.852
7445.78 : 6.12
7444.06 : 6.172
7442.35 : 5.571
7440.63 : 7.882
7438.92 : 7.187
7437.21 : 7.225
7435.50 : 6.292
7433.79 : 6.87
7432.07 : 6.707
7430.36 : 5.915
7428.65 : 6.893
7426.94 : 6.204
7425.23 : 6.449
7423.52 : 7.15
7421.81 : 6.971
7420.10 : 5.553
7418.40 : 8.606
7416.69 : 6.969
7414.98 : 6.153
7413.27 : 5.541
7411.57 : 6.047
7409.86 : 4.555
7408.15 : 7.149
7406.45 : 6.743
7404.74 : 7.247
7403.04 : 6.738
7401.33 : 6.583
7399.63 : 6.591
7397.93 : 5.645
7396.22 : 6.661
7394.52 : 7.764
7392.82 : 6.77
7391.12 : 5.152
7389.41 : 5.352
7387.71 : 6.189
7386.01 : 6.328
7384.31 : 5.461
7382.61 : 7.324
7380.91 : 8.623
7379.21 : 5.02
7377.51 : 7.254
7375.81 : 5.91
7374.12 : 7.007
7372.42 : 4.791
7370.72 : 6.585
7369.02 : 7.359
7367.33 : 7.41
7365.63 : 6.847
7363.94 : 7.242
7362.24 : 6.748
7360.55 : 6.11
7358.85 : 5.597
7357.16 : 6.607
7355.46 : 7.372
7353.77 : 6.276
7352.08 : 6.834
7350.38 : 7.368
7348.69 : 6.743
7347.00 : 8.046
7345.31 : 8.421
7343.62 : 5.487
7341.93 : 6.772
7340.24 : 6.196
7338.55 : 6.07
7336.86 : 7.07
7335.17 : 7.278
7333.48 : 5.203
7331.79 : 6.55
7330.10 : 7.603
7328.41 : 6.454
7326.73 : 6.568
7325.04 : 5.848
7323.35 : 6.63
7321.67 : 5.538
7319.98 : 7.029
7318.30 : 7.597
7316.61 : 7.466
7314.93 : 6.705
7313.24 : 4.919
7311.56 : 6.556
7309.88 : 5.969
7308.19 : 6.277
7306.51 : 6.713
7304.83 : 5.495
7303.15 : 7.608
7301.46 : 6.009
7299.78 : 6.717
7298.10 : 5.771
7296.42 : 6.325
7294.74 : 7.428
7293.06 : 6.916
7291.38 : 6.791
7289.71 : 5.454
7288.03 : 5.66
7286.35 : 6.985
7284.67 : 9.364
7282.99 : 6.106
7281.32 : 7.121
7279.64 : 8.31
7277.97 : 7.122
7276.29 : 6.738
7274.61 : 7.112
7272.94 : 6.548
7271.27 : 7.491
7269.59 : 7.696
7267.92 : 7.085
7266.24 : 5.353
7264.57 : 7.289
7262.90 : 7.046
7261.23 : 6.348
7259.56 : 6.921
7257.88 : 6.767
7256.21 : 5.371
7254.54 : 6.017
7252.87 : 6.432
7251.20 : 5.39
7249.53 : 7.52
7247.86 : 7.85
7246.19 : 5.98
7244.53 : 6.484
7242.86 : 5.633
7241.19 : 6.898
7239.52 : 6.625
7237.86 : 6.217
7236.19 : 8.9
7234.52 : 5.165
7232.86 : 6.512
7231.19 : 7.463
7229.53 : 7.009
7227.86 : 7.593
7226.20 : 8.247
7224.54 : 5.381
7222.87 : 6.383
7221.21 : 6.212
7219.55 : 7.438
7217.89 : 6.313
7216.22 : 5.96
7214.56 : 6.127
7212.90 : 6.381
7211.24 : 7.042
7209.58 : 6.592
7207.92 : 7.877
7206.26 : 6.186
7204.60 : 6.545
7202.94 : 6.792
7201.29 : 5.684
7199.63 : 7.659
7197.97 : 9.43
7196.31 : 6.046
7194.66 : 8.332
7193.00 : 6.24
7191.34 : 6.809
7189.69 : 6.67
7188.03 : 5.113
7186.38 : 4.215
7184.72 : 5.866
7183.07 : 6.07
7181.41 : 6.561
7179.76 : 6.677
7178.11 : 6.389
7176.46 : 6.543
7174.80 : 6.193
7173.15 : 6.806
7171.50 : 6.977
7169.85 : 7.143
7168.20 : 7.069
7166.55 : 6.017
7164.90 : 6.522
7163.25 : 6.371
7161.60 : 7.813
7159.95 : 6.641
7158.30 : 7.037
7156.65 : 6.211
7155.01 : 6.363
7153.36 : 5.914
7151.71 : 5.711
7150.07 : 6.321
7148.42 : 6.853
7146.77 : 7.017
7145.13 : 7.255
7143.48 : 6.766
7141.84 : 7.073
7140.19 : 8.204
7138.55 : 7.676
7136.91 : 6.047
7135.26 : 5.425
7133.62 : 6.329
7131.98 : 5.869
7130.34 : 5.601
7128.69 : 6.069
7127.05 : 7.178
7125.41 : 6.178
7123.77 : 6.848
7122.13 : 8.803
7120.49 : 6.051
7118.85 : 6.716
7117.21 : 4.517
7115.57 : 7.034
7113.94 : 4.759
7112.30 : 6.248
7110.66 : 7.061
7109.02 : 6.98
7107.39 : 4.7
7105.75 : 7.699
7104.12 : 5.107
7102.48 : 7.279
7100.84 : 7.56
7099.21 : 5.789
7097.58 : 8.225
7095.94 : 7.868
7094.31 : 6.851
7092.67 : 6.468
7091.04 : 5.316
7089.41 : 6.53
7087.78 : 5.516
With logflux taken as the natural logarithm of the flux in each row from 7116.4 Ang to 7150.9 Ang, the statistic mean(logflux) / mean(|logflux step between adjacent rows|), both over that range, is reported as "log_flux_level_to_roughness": 13.8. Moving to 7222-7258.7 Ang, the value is 10.2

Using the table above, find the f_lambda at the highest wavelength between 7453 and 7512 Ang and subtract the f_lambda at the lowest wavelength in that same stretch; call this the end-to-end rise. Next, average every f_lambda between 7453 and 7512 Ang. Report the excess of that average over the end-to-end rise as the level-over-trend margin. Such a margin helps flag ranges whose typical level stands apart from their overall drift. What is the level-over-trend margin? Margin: 7.6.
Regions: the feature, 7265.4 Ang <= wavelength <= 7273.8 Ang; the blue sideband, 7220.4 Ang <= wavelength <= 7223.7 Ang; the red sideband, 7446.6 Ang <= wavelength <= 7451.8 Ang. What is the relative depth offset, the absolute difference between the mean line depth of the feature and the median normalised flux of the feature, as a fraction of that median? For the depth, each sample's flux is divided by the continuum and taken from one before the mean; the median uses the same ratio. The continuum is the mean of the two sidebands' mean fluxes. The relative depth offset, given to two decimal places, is 1.03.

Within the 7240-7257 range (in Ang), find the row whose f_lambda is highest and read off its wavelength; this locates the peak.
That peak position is 7247.86 Ang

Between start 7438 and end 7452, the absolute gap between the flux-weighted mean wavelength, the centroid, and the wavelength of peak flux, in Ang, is 4.2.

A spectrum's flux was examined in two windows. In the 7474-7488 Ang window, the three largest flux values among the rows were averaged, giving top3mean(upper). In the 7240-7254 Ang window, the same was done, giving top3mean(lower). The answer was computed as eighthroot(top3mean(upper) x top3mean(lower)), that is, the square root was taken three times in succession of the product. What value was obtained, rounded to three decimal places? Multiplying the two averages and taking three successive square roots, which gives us 1.665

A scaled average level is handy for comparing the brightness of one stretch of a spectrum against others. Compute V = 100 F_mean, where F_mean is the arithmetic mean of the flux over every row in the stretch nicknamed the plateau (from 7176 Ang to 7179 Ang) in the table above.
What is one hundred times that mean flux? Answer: 647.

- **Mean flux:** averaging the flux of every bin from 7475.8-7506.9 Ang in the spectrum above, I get 6.8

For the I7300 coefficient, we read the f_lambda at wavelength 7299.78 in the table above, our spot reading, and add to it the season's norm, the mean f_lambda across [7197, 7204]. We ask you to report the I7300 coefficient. 14.1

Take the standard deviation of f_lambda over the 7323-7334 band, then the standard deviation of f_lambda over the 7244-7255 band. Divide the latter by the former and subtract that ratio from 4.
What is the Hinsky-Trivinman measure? 2.8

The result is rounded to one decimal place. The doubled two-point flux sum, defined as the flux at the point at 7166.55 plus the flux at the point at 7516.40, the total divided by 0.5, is 23.3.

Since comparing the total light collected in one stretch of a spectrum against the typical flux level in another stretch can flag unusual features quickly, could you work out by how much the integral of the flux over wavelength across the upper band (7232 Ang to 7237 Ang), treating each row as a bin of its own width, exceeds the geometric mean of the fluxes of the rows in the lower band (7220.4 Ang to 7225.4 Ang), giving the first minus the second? 28.3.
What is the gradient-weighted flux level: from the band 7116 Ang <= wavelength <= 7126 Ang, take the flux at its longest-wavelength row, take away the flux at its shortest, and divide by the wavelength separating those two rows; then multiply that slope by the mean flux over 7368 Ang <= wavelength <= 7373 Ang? 1.3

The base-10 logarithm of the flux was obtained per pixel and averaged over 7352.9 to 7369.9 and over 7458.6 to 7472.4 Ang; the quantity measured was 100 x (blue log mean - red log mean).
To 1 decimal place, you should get 1.2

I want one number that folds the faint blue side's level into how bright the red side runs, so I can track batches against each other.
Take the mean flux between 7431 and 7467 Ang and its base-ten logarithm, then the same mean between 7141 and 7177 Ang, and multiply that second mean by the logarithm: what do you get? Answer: 5.51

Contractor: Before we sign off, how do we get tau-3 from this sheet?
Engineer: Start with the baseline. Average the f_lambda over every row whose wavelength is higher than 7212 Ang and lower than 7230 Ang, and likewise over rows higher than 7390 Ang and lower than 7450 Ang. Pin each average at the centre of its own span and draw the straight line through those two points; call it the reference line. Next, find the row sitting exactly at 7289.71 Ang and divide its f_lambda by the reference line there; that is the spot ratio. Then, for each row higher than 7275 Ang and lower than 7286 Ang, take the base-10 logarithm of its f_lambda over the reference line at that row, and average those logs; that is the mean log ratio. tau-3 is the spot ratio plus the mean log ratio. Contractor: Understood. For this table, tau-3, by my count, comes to 0.87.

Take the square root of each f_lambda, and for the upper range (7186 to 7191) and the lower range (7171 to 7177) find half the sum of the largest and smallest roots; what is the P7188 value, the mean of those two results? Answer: 2.44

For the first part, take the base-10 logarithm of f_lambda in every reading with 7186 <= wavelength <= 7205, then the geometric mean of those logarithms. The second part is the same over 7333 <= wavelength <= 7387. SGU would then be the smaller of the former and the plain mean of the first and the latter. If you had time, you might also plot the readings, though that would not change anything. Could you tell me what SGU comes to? 0.807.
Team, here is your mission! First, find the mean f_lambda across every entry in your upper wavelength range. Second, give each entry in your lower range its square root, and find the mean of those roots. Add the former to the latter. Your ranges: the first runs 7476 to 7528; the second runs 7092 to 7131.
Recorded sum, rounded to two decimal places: 9.19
